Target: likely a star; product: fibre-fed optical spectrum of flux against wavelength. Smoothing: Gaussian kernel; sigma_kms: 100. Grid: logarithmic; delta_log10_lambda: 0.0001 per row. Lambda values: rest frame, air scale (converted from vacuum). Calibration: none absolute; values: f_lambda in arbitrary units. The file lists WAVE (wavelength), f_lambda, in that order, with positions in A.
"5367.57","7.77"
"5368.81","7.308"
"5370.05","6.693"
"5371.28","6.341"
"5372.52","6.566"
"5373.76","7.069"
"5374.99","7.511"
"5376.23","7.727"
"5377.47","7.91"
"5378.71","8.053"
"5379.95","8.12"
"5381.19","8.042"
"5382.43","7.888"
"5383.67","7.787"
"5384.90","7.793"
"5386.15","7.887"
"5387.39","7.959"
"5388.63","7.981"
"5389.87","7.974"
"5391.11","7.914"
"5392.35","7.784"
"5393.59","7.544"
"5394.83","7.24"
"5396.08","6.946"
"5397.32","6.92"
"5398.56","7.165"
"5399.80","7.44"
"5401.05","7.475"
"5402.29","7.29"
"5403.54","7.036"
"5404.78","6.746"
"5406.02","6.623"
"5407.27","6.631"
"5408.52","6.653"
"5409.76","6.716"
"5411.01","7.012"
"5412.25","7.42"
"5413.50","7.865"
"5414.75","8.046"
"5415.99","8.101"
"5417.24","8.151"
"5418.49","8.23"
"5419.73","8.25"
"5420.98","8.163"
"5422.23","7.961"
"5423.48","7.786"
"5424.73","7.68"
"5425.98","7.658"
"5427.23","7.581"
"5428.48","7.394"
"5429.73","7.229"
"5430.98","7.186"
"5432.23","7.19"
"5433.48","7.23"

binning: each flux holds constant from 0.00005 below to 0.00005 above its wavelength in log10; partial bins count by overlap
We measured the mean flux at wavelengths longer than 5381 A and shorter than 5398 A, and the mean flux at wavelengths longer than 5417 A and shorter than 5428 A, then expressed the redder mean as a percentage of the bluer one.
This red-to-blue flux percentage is 103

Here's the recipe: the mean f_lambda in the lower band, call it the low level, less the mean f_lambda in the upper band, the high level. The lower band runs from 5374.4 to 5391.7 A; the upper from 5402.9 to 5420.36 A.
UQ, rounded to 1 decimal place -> 0.5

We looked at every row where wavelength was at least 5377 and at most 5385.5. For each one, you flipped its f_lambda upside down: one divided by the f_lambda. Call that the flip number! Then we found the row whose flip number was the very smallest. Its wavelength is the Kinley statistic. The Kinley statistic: 5379.95 A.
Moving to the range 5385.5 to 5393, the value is 5388.63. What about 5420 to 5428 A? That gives 5420.98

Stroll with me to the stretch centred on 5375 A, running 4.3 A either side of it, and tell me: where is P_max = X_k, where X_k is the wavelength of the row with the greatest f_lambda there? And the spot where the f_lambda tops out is 5378.71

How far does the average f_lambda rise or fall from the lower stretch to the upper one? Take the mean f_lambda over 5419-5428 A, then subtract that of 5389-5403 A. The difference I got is 0.4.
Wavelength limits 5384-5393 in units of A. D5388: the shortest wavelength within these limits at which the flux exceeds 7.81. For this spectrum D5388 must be 5386.15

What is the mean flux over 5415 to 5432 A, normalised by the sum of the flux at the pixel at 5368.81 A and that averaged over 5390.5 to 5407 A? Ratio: 0.536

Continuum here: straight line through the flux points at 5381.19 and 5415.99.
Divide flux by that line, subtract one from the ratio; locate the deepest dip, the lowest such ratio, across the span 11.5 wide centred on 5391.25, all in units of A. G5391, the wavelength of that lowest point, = 5396.08 A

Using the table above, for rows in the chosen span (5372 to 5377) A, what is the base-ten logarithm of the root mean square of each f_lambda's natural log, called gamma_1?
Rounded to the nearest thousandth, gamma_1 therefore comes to 0.296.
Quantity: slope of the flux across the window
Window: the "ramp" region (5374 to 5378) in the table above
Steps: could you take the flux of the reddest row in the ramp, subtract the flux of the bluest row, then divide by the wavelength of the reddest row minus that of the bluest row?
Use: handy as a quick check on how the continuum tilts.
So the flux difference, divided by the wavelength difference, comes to 0.2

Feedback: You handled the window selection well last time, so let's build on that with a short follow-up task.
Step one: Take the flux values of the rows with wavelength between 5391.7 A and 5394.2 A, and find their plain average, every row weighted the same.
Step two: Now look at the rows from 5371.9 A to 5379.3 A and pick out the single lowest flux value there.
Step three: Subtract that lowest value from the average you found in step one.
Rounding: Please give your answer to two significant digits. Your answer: 1.1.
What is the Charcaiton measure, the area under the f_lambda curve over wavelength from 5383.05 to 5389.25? 48.9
